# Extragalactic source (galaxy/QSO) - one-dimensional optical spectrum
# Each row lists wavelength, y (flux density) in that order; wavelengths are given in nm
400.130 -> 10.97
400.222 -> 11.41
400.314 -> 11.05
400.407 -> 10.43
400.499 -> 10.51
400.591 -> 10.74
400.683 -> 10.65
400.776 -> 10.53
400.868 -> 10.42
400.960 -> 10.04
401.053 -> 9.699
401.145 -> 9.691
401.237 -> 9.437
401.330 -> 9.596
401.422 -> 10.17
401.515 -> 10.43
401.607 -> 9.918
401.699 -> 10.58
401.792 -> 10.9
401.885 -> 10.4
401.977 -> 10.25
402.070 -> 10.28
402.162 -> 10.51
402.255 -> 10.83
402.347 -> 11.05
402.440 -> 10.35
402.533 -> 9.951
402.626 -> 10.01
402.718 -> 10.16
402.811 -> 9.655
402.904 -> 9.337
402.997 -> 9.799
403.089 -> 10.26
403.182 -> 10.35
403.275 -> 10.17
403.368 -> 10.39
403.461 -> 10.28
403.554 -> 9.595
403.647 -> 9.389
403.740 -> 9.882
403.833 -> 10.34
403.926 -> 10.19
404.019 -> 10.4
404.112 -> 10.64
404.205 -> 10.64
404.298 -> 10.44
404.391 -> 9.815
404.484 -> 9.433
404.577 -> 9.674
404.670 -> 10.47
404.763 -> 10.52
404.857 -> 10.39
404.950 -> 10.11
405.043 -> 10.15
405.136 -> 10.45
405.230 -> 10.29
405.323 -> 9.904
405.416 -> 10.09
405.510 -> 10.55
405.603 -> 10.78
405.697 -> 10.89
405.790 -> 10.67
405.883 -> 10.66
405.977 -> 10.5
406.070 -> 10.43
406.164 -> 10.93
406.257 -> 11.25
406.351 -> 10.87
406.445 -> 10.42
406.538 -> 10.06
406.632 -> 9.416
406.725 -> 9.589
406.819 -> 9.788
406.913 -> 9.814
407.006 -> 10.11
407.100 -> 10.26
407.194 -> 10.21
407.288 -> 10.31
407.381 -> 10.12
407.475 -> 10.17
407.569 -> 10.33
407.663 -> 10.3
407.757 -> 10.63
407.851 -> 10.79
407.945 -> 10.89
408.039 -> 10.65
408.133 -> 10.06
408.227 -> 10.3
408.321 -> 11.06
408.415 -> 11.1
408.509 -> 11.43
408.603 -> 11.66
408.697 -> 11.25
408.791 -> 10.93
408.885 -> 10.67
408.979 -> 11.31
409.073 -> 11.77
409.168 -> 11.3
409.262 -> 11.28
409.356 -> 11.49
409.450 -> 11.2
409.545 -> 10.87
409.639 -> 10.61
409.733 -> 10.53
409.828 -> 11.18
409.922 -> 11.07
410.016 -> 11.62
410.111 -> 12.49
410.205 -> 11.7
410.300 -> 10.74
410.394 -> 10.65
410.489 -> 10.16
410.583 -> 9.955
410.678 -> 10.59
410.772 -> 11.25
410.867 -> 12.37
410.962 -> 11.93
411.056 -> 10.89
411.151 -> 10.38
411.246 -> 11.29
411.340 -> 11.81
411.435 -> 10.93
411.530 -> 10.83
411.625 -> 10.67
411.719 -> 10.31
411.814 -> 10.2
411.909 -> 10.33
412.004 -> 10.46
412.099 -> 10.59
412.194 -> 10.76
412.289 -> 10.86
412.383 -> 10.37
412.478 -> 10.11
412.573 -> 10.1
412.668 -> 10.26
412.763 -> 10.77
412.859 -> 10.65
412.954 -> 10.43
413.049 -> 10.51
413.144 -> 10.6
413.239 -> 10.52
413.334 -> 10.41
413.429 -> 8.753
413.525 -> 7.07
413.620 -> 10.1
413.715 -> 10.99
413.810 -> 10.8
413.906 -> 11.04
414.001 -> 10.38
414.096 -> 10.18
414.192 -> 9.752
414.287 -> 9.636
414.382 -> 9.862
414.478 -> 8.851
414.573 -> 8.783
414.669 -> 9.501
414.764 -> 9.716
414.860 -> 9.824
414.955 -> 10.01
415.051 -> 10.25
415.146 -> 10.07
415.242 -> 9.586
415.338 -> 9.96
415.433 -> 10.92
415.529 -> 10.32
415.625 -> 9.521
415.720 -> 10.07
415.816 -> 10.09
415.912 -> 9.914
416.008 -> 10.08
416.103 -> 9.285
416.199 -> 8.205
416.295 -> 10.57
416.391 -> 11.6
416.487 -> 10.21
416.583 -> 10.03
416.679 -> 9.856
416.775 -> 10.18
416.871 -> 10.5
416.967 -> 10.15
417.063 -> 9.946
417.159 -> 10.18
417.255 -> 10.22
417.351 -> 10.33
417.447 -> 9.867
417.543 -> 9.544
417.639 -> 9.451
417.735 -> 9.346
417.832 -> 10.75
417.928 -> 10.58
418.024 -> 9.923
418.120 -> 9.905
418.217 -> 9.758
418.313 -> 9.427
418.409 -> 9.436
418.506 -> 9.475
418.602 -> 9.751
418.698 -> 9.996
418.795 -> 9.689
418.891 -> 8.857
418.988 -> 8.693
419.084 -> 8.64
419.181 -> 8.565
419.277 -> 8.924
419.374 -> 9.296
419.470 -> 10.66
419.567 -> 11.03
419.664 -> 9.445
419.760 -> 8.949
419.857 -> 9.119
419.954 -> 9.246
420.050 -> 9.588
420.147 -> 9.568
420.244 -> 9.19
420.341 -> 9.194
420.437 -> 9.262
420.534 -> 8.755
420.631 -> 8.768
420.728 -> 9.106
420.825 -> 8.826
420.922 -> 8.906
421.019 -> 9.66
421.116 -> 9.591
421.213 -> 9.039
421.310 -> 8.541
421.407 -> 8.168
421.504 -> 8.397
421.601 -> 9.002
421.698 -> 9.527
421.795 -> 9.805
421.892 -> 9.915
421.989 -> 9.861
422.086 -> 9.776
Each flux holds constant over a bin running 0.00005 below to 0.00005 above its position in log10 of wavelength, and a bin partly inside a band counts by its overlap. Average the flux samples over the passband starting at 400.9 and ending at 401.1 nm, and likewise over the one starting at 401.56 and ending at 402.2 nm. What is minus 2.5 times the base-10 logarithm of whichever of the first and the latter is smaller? -2.49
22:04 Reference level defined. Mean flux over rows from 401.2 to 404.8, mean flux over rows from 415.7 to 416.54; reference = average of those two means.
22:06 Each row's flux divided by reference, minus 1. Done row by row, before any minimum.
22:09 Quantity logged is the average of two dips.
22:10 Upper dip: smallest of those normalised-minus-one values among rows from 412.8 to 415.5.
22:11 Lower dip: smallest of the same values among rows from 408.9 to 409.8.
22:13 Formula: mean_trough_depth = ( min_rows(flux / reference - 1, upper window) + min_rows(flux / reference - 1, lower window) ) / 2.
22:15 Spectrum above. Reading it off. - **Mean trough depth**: -0.13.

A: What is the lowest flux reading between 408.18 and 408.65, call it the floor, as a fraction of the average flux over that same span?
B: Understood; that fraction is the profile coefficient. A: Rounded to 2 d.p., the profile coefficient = 0.93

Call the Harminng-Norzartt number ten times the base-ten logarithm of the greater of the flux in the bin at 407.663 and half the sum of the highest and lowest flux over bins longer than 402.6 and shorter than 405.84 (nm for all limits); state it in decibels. 10.1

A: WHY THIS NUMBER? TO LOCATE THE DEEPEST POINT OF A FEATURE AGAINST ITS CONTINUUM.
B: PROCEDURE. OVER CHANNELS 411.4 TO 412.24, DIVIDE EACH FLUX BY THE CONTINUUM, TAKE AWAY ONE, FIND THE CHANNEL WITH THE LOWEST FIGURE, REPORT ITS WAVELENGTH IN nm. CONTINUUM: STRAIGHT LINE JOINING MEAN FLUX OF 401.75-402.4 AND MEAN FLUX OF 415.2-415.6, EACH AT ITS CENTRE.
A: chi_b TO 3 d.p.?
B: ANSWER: 411.814 nm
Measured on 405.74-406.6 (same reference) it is 406.538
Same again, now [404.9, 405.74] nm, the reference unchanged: 405.323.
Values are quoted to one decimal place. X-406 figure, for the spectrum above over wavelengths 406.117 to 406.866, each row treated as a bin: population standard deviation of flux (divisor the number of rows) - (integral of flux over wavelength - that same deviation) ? -6.4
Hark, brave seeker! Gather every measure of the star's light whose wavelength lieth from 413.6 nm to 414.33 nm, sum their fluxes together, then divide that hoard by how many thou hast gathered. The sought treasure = 10.4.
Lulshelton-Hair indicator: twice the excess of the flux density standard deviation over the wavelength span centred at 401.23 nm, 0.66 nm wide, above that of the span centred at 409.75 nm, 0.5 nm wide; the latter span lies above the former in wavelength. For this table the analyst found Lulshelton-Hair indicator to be 0.15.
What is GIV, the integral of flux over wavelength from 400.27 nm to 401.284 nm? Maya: 10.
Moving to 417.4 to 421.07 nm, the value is 35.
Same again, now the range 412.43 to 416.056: 36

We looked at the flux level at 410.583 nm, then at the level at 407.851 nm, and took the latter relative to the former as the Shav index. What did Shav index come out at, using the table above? 1.08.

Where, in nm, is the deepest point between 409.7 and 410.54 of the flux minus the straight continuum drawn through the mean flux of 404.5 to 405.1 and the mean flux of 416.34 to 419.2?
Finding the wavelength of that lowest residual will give 410.489 nm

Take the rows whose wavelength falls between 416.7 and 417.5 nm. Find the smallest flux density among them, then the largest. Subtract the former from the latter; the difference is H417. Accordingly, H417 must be 0.63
